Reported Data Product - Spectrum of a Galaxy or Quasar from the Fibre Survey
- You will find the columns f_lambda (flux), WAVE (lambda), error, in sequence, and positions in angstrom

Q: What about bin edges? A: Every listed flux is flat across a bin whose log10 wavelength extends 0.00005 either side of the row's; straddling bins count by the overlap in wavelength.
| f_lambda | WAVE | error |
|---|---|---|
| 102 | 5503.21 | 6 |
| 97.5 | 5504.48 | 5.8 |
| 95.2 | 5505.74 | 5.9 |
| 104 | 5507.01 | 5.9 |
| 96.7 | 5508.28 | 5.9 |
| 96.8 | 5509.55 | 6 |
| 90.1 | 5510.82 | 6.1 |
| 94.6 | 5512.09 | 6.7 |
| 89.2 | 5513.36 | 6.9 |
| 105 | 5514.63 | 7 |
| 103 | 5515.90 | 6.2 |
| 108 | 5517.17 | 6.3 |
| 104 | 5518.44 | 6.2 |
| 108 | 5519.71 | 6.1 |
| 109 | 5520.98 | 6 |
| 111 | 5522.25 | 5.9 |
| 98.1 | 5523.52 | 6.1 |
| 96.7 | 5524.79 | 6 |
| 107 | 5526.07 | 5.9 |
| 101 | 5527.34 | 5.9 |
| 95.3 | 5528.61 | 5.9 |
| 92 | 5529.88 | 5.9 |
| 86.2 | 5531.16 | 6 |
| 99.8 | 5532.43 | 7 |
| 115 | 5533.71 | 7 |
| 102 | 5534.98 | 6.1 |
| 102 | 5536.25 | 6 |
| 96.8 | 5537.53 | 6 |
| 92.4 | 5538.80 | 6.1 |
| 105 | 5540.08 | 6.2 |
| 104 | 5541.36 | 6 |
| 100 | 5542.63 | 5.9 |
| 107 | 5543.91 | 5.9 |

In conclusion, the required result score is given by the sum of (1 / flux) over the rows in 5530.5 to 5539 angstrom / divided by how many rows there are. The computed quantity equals 0.0102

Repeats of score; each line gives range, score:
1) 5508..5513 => 0.0106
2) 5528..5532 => 0.0110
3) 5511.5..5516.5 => 0.0103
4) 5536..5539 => 0.0103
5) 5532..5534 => 0.0094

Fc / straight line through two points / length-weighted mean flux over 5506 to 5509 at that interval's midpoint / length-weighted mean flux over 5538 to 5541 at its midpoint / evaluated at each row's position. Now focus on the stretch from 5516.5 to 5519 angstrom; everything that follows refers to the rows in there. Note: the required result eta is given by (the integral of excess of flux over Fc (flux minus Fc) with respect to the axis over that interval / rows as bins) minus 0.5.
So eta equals 16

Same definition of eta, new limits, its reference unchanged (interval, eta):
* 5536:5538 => 0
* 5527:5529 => -3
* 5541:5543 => 6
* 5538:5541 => 0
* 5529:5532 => -27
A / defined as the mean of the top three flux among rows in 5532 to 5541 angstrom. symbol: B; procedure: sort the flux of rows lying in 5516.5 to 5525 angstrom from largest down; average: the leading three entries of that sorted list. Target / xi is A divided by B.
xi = 0.98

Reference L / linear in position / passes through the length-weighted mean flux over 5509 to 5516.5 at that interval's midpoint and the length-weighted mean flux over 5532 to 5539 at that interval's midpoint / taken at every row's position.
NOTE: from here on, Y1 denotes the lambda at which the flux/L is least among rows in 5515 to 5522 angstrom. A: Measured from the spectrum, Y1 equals 5515.90 angstrom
